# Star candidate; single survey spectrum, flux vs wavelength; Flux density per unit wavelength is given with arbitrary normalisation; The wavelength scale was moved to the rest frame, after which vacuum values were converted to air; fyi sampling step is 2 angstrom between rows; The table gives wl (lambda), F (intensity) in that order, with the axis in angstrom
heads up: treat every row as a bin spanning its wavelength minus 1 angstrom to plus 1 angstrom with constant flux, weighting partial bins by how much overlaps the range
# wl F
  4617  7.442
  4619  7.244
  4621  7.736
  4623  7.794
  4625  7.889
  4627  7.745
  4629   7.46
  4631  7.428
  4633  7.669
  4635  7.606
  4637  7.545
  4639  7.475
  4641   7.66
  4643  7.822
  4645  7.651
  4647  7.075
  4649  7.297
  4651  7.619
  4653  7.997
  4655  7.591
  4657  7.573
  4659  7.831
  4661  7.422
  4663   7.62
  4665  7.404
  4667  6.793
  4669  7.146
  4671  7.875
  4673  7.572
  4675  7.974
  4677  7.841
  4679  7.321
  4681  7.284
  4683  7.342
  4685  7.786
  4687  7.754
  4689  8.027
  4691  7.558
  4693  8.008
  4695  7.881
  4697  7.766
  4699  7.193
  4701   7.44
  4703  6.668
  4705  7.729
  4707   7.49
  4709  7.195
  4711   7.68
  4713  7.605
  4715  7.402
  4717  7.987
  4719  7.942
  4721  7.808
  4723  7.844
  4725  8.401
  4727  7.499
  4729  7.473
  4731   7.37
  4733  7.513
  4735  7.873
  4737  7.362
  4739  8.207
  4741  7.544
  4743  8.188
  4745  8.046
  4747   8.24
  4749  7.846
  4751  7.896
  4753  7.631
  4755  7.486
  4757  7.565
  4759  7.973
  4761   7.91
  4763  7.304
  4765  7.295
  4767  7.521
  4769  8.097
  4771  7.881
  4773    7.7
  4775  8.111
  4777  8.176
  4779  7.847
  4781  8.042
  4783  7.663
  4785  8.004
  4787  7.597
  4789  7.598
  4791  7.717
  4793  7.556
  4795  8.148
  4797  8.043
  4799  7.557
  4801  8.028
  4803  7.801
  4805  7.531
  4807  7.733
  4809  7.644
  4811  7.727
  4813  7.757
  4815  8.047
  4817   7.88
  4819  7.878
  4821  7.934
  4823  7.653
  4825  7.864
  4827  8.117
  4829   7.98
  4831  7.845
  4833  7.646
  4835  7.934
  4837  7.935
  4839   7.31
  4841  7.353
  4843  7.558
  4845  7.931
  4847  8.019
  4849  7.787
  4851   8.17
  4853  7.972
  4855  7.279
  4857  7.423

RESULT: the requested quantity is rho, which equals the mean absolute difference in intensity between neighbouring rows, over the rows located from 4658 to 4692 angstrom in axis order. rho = 0.32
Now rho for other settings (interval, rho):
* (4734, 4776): 0.33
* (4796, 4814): 0.23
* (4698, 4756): 0.36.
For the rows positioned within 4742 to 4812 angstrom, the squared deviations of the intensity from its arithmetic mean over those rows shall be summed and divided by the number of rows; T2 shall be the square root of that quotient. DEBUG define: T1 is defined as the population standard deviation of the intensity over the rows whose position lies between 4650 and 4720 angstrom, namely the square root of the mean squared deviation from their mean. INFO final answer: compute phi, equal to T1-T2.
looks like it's 0.07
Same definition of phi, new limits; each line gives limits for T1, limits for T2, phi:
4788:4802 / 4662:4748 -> -0.13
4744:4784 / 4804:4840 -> 0.08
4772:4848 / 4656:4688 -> -0.09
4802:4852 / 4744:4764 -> -0.06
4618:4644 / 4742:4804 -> -0.08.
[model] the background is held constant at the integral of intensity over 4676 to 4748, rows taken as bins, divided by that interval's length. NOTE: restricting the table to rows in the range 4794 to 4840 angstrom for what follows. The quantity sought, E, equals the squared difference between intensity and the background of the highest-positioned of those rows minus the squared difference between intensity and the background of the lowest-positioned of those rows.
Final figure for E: -0.09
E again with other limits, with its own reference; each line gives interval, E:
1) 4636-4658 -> -0.01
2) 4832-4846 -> 0.07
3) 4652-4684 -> 0.01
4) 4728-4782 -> 0.09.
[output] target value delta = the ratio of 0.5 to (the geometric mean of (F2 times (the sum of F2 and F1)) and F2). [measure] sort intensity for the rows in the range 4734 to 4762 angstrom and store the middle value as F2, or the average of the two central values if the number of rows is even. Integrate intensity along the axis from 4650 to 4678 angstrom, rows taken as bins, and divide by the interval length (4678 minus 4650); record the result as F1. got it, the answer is 0.0161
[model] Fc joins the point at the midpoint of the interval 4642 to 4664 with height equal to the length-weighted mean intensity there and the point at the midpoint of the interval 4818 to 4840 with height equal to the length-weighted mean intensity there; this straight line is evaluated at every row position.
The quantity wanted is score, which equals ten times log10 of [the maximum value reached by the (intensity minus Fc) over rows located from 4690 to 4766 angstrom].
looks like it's -1.5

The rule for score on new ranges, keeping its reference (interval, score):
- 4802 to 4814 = -20.5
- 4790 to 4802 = -4.4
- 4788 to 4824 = -4.4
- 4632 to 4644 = -6.1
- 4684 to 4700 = -4.1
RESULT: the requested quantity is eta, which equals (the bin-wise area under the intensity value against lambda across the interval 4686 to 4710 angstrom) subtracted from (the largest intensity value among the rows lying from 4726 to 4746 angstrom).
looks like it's -173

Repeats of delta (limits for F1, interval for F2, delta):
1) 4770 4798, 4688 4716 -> 0.0168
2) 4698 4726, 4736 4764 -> 0.0162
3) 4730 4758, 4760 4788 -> 0.0161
